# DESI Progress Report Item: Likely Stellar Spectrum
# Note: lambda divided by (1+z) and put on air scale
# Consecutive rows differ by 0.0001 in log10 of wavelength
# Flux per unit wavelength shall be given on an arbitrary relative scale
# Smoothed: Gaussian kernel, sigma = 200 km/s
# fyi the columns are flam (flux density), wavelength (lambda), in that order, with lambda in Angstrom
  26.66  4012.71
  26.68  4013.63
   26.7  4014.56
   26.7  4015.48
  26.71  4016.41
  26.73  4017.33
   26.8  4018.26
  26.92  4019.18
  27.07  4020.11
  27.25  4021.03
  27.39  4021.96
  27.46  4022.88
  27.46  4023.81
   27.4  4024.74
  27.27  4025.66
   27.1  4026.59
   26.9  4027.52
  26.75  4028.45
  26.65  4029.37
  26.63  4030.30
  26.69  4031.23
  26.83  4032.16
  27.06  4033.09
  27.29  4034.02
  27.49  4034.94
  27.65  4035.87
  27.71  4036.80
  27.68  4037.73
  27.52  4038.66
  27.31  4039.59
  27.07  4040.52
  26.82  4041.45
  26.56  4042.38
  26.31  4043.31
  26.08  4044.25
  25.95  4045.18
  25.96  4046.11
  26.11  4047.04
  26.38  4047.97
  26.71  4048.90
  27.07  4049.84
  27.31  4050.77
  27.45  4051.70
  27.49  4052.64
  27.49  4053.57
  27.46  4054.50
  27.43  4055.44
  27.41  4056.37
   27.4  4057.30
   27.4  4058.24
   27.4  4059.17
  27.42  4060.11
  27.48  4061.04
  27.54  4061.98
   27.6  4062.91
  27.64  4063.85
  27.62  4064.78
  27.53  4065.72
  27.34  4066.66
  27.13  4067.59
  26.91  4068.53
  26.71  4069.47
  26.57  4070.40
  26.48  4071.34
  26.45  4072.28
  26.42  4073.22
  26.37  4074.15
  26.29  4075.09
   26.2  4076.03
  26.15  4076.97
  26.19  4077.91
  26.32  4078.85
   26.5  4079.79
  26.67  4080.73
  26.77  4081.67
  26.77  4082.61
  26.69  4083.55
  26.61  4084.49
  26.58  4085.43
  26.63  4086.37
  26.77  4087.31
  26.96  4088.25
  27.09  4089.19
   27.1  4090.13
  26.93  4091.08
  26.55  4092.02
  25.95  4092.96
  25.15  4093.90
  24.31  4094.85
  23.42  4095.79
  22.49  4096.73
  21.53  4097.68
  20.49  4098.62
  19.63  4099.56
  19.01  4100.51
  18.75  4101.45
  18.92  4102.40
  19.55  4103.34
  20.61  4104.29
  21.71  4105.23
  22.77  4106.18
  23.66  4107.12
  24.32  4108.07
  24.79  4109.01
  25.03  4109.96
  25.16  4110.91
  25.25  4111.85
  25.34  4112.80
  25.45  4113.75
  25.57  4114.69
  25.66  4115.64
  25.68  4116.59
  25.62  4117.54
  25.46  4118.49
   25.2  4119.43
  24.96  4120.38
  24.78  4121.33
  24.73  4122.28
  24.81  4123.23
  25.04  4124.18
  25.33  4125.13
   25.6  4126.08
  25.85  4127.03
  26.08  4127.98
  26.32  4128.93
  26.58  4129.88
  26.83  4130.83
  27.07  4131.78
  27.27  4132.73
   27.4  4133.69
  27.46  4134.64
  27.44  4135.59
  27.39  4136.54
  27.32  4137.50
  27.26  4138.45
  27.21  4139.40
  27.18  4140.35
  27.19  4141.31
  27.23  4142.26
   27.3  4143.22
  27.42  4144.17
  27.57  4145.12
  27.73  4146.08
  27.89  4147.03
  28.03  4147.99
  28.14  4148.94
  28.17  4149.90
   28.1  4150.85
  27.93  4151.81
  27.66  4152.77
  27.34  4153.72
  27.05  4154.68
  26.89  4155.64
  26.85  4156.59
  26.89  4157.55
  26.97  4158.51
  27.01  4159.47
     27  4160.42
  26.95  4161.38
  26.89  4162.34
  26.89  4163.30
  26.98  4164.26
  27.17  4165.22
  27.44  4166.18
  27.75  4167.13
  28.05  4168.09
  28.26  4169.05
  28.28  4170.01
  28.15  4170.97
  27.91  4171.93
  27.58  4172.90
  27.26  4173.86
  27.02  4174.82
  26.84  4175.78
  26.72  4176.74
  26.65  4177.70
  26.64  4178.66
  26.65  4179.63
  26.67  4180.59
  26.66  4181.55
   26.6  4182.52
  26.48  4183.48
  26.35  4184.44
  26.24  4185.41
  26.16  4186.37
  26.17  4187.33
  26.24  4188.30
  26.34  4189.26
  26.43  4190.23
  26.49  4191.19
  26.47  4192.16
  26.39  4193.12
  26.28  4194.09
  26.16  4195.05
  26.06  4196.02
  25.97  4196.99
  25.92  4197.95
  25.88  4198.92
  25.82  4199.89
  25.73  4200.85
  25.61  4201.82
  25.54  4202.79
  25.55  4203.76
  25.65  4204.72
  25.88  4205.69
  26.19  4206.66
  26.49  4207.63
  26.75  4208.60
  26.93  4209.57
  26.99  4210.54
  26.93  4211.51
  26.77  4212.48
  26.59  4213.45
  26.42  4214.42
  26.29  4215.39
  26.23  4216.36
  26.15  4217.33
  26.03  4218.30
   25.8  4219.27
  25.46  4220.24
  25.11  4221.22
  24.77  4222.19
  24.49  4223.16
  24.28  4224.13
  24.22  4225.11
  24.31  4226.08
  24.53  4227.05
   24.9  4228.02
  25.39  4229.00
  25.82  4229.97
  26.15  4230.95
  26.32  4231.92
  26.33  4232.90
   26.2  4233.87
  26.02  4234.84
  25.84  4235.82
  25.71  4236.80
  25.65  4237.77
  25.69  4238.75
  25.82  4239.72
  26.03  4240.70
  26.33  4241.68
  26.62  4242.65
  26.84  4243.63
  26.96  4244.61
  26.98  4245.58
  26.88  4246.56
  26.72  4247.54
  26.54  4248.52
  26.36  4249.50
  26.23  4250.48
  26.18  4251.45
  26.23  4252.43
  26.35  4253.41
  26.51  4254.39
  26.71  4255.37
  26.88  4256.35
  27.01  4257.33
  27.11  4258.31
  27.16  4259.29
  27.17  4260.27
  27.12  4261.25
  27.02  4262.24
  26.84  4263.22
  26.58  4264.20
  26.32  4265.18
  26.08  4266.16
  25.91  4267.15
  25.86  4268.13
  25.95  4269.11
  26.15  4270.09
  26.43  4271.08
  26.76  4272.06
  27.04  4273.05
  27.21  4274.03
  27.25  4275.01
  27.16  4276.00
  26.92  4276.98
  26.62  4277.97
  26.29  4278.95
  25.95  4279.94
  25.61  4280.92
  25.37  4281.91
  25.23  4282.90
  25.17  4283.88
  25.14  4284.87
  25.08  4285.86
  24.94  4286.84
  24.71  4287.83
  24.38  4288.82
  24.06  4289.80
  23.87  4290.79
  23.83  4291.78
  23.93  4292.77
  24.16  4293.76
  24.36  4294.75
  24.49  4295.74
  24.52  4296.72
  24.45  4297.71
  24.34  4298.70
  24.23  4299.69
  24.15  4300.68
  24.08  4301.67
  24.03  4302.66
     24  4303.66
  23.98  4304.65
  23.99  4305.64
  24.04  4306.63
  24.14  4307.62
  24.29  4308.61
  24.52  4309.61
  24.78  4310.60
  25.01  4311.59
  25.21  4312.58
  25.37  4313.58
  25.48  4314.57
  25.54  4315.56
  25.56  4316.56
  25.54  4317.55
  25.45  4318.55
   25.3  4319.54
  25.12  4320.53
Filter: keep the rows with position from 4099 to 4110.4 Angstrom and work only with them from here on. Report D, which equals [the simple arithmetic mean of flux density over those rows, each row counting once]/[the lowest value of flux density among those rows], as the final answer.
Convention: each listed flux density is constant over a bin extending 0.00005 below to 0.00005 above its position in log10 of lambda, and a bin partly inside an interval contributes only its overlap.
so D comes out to 1.15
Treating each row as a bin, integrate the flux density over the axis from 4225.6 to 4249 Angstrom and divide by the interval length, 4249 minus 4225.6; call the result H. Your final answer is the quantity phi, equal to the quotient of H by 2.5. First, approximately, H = 26.0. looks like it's 10.4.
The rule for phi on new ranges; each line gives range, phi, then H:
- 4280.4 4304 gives 9.8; 24.5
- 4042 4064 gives 10.8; 27.0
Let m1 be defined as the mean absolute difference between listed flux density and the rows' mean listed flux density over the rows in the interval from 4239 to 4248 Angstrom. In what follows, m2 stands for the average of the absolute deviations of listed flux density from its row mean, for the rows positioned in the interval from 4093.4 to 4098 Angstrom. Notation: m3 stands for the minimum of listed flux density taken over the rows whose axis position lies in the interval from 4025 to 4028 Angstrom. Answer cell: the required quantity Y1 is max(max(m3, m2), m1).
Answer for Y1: 26.9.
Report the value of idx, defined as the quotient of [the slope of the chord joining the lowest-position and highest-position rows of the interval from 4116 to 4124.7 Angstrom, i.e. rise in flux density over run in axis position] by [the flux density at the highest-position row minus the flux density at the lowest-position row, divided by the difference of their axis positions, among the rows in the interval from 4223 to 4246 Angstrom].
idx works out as -1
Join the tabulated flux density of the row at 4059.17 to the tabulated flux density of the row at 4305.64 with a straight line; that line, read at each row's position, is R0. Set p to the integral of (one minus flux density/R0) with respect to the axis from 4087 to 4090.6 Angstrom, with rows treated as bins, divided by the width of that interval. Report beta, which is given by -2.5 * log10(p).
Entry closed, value 11.2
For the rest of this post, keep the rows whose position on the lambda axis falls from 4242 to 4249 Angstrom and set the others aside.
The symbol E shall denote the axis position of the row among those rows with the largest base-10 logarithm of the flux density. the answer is 4245.58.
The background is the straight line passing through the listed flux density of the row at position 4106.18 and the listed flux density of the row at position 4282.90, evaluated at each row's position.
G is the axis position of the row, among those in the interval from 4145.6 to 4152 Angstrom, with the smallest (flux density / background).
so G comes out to 4146.08 Angstrom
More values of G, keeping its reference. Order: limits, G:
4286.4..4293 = 4291.78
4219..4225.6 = 4225.11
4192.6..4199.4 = 4198.92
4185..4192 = 4187.33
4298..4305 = 4304.65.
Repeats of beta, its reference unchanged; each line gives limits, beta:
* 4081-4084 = 4.8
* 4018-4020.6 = 3.6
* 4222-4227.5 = 3.9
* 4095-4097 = 2.2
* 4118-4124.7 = 3.1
